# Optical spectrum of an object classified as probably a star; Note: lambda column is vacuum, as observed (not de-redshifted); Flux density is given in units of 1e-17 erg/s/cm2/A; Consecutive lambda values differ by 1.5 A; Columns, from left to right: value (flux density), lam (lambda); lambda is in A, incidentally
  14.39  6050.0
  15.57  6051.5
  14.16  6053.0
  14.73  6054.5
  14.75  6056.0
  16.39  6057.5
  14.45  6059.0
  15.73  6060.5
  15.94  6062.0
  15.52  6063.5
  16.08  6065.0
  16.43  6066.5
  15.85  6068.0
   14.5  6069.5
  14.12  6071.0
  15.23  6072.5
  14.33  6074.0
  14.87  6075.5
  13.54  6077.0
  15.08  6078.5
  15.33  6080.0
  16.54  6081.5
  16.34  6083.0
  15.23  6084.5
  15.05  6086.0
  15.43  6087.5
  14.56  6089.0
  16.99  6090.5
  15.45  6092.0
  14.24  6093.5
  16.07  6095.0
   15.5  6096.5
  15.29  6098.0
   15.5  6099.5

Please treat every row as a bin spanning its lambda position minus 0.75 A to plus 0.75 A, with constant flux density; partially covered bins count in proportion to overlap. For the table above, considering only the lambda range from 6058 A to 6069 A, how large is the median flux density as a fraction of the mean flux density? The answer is 1.009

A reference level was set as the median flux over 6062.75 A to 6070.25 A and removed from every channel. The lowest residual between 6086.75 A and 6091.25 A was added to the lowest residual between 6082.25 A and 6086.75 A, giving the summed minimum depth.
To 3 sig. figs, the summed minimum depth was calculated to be -2.09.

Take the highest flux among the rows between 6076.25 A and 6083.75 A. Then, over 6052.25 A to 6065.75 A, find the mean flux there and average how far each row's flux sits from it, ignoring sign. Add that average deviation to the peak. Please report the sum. 17.2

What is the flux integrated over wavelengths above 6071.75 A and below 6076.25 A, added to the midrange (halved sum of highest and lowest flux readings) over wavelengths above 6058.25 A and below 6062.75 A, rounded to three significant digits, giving 81.8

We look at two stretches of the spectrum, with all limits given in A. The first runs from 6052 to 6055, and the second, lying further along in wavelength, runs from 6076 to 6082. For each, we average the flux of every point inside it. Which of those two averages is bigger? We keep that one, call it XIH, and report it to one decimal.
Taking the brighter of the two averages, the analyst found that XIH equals 15.1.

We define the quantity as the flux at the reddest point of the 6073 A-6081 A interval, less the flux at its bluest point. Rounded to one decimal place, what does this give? 1.0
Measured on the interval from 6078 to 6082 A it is 1.5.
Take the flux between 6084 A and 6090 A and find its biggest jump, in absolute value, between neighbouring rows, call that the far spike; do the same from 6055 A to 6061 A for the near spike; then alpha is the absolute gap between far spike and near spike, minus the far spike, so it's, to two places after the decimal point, 0.20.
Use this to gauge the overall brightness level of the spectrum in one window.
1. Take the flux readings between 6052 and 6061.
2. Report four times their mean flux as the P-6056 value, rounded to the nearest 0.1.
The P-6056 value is 60.1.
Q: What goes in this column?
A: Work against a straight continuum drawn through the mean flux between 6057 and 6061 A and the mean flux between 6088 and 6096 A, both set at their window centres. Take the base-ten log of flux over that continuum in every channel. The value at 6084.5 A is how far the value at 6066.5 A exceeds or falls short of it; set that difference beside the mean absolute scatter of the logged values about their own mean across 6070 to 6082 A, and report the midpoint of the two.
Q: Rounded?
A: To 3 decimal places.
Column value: 0.026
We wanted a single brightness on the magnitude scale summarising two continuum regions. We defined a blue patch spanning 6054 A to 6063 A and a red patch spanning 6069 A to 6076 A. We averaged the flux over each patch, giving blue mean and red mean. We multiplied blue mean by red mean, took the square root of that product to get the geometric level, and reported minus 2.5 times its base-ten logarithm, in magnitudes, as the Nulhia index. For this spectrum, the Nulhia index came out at -2.938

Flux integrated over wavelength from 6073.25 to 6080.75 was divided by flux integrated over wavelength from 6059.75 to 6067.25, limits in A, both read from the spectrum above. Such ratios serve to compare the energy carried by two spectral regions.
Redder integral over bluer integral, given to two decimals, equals 0.92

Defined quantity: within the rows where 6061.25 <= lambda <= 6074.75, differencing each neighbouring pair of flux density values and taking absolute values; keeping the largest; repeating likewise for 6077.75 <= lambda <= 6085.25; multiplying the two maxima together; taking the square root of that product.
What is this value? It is 1.3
